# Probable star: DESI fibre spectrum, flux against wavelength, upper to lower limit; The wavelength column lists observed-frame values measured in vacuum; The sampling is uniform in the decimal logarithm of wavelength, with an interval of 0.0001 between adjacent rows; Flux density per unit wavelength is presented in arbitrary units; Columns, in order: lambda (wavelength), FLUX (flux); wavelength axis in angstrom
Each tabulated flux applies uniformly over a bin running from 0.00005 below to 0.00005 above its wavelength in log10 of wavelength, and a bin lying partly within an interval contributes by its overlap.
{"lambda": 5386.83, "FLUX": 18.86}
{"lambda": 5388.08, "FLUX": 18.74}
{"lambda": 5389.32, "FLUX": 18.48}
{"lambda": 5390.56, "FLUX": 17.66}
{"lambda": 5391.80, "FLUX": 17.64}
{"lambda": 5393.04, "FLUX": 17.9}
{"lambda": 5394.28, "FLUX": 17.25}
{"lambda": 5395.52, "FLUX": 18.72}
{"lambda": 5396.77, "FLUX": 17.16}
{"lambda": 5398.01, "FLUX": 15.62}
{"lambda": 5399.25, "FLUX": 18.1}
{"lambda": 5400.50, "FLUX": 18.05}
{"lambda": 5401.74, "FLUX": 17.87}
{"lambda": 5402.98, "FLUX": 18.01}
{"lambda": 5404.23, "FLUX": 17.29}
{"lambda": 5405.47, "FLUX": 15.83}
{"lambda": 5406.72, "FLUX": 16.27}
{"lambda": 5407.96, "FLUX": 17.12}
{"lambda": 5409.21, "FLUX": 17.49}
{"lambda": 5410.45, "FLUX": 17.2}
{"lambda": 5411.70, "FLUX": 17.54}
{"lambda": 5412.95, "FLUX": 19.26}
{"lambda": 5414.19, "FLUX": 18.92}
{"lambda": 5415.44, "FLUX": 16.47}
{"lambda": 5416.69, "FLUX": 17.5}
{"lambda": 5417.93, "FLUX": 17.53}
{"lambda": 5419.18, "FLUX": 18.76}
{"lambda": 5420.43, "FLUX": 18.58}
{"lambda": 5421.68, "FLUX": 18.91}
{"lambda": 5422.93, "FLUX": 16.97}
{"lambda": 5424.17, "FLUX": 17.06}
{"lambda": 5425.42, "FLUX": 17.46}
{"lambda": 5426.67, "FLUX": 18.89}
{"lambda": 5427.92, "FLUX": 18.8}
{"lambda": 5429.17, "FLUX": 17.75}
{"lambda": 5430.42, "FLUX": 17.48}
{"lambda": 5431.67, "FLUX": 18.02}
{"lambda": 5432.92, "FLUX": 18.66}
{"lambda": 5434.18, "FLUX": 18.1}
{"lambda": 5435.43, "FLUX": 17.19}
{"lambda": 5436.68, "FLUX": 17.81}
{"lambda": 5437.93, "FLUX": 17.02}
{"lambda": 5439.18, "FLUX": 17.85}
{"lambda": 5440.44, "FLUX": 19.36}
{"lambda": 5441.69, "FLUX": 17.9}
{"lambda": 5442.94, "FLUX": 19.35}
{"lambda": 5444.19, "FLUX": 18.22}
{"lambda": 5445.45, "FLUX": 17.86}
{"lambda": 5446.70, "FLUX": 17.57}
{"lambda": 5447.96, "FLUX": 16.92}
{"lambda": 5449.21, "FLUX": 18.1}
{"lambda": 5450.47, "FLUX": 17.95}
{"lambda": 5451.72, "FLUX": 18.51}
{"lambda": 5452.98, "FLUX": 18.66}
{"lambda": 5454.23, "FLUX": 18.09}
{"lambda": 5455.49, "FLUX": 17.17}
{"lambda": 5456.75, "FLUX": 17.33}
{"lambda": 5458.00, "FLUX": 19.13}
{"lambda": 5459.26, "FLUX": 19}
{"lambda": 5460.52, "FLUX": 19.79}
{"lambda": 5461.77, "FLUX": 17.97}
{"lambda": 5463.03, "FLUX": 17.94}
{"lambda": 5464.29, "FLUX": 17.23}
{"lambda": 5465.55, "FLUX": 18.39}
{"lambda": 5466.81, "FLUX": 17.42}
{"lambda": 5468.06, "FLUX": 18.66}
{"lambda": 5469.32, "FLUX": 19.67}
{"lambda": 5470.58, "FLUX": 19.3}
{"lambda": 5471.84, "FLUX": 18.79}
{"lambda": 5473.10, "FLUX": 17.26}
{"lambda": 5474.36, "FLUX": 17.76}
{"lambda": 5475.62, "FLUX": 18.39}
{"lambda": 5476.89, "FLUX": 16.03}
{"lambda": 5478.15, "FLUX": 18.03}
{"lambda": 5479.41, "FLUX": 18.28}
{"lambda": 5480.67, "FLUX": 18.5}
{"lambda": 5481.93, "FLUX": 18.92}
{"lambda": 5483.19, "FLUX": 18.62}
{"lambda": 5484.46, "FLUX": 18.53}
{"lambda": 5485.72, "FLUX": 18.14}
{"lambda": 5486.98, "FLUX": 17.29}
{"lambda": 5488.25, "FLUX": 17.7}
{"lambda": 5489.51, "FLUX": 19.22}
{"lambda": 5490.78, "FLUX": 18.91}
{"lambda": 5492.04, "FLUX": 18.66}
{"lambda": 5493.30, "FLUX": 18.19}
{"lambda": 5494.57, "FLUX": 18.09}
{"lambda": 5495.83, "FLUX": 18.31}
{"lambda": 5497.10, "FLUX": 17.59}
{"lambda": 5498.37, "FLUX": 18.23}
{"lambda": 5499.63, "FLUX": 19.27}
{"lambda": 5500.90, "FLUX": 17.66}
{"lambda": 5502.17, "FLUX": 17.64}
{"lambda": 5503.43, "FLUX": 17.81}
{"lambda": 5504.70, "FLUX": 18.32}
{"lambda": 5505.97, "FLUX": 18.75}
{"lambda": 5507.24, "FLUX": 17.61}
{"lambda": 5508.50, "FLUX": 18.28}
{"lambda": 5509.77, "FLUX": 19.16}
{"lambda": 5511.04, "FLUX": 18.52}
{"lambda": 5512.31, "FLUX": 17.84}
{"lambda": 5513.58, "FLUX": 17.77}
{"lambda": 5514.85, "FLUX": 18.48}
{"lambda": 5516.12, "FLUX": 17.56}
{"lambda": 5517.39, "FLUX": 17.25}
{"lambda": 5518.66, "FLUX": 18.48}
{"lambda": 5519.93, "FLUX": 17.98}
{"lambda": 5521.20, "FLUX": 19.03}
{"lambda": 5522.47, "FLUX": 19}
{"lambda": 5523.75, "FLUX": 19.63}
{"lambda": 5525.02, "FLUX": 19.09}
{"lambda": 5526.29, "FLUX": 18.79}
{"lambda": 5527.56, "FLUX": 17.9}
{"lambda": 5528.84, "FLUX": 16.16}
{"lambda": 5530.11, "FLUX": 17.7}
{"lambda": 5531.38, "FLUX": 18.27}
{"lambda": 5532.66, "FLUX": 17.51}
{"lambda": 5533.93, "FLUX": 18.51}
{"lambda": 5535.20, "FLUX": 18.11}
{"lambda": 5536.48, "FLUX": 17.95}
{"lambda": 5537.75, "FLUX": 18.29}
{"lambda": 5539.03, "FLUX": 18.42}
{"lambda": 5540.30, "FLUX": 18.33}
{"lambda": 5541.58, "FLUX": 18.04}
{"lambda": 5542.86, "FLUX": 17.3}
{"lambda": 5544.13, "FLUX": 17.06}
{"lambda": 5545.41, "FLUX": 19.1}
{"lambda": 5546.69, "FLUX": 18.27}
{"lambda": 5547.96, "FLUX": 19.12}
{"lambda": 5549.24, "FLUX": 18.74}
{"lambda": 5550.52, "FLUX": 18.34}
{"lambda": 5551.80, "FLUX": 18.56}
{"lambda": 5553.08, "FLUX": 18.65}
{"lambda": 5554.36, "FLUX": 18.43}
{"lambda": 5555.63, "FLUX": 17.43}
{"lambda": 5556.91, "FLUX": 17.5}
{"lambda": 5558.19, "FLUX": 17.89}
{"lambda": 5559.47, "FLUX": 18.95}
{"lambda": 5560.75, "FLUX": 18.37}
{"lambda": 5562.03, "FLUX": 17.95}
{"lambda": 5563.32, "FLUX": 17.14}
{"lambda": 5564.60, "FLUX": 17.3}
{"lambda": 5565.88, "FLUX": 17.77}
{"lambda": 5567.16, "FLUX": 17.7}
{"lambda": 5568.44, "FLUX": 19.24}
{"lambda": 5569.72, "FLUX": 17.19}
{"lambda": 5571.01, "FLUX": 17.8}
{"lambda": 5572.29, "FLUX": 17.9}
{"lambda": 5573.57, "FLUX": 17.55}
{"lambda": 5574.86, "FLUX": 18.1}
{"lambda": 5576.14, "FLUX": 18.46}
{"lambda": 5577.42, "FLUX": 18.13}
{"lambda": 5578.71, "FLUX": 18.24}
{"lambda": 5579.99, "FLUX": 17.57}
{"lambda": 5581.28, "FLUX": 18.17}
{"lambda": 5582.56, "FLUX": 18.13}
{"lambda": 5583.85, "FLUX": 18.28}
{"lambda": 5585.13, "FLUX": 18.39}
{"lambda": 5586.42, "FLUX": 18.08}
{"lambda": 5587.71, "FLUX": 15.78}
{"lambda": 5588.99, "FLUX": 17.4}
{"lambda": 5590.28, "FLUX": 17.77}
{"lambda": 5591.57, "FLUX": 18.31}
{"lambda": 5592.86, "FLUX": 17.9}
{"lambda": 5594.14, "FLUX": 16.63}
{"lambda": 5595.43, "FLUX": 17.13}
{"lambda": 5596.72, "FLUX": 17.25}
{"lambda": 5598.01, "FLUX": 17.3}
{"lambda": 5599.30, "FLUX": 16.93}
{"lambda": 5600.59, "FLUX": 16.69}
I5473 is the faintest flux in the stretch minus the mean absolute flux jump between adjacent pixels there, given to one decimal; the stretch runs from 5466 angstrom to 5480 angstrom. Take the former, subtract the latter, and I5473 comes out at 15.0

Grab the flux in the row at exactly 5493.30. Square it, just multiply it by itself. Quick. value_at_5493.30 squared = 331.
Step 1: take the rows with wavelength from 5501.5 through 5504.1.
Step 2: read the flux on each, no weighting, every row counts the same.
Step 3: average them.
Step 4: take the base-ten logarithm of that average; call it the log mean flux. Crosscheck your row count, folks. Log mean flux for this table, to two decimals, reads 1.25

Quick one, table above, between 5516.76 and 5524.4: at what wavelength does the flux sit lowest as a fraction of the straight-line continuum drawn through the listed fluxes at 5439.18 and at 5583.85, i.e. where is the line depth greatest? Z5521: 5517.39 angstrom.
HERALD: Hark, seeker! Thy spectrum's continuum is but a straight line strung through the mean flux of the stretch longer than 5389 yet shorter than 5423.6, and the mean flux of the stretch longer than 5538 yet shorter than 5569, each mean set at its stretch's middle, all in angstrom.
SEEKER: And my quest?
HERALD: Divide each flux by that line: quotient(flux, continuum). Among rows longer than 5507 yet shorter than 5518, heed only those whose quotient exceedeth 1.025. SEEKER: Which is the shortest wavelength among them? 5509.77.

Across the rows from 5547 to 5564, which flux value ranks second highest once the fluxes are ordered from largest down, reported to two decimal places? 18.95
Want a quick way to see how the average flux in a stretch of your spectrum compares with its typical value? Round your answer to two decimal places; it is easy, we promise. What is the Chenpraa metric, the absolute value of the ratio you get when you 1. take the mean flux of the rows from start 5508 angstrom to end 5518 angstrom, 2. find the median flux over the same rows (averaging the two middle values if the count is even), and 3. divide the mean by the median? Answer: 1.00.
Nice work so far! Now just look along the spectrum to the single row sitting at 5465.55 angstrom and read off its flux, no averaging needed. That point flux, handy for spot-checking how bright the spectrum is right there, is 18.39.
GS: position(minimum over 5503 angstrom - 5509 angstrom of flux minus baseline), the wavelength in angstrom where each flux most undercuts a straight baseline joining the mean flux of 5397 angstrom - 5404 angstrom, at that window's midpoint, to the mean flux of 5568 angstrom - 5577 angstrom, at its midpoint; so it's 5507.24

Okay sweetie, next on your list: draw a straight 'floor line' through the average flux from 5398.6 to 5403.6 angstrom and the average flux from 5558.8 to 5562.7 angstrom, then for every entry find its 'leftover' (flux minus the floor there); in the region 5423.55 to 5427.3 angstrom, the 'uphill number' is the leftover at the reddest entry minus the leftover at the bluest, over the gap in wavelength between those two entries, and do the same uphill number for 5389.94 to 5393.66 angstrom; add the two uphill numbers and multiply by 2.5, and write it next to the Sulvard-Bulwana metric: 2.1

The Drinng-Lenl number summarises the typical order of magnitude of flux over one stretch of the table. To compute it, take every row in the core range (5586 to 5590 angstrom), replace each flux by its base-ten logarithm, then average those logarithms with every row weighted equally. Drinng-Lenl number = 1.23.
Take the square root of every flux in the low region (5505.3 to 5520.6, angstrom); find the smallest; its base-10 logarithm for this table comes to 0.618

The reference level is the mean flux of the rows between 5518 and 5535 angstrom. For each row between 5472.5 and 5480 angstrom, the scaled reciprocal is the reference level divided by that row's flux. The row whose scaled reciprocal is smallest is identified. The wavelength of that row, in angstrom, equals 5475.62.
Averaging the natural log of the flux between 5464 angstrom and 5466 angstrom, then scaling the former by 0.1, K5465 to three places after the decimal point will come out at 0.288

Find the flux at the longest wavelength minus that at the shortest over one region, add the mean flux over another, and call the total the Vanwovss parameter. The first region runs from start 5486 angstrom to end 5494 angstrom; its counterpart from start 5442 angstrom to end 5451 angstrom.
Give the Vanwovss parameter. 18.9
